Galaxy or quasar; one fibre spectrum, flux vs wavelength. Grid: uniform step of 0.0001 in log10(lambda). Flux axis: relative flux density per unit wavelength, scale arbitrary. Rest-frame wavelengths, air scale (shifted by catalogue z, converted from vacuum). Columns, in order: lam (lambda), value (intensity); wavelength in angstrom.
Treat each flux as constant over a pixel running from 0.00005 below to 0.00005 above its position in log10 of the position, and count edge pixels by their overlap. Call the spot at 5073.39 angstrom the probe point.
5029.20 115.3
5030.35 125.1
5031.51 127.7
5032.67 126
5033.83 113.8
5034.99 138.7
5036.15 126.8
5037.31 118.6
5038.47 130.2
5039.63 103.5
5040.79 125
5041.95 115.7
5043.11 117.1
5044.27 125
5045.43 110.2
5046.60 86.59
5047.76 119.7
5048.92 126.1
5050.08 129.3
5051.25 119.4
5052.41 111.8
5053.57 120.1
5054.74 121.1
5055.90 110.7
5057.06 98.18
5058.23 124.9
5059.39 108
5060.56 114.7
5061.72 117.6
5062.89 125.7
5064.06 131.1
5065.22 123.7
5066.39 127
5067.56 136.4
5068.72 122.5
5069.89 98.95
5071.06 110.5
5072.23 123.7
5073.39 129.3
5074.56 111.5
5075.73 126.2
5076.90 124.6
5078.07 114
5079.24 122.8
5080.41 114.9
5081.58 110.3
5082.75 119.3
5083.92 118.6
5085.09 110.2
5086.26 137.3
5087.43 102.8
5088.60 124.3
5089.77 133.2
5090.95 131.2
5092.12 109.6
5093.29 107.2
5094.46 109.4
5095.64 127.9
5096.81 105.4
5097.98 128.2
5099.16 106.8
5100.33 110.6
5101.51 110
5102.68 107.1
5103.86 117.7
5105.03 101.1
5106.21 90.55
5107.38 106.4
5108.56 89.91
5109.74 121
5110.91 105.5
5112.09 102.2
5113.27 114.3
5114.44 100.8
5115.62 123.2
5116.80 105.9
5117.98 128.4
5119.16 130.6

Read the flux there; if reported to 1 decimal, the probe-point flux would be 129.3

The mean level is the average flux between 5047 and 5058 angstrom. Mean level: 117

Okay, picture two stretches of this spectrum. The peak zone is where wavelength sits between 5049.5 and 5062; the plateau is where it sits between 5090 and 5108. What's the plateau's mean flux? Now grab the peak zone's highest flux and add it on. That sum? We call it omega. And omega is 241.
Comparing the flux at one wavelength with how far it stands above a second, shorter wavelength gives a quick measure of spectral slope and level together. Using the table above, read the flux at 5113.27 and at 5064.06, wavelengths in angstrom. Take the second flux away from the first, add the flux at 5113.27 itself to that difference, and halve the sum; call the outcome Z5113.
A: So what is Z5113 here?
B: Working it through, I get 49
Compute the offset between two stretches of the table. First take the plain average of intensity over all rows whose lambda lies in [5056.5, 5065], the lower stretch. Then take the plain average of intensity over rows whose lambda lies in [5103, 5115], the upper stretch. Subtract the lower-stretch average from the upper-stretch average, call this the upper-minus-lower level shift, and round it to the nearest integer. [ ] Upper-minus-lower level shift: -12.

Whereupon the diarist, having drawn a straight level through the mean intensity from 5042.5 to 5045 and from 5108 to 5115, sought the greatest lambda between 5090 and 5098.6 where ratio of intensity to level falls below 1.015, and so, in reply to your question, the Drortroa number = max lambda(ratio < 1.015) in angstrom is 5096.81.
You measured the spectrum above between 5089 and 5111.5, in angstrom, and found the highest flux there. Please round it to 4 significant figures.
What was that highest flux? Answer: 133.2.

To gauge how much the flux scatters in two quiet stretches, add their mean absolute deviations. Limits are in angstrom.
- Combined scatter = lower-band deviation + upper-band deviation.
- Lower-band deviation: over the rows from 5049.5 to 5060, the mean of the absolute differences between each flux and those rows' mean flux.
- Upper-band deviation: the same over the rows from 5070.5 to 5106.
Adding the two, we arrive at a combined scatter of 16.4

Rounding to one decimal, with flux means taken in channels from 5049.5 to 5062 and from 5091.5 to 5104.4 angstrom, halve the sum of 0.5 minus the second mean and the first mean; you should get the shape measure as 1.9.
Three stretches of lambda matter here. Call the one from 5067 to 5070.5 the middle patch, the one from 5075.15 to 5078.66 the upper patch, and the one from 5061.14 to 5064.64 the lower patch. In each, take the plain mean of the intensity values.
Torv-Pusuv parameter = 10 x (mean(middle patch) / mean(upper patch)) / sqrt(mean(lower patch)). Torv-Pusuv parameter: 0.88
